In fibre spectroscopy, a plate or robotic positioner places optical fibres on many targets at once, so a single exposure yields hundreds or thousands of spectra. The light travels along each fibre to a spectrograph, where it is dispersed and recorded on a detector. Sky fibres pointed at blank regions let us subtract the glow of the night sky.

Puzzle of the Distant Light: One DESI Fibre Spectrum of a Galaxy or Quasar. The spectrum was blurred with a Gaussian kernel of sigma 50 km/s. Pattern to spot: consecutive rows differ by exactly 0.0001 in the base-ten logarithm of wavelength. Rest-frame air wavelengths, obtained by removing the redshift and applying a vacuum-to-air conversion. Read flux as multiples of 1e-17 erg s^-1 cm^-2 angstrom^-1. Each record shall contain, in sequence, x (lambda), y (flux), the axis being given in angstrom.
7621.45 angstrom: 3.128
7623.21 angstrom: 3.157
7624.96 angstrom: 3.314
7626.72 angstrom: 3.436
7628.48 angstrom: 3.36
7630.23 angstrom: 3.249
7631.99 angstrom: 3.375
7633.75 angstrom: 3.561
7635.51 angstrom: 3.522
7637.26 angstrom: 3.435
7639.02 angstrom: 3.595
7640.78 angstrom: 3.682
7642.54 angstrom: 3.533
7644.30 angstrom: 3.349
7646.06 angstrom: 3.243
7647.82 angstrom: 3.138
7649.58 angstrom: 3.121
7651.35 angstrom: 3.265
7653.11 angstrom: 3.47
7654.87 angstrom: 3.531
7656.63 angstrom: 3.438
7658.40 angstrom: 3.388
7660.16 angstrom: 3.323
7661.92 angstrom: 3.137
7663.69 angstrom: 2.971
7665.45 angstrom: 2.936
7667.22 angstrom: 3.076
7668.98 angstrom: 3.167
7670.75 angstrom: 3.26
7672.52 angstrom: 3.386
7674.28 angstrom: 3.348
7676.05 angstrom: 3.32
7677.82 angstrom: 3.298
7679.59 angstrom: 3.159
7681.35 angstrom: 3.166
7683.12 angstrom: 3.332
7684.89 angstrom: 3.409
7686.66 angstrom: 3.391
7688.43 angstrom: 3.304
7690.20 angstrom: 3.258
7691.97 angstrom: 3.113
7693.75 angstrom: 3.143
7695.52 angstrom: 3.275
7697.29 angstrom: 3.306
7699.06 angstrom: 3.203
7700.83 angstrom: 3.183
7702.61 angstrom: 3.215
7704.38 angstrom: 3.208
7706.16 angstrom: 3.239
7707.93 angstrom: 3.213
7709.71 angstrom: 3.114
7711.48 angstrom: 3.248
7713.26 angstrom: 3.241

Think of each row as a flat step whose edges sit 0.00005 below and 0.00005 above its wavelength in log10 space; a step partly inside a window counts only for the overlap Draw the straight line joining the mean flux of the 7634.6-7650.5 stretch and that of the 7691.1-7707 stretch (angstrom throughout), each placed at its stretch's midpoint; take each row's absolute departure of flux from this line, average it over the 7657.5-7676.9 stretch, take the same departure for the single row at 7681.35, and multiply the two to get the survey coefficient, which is 0.015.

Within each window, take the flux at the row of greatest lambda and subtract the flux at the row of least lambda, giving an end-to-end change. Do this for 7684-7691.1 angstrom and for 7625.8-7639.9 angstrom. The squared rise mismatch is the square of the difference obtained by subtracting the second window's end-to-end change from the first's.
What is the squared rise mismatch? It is 0.10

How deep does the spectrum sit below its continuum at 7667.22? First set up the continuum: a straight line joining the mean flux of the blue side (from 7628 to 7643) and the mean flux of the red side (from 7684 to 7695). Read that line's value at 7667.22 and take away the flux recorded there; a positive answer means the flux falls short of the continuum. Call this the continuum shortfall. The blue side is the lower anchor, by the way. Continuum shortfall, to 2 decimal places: 0.28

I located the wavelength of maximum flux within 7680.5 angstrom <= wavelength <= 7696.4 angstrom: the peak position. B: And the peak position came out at 7684.89 angstrom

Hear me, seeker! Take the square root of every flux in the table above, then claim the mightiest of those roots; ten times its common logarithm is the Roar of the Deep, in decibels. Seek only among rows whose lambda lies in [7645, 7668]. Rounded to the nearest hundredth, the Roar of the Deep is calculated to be 2.74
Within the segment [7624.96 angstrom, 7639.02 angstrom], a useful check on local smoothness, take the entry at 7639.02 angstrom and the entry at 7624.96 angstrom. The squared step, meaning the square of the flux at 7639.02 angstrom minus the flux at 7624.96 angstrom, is 0.08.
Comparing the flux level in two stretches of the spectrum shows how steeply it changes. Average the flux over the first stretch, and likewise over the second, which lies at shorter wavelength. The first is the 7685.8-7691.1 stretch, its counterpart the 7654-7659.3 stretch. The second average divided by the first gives 1.04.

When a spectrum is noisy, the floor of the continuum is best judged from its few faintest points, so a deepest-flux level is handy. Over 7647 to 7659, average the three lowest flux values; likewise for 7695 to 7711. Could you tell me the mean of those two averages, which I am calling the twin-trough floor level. 3.17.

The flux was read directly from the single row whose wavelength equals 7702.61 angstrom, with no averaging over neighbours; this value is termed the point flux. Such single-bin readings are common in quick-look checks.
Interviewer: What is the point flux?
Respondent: 3.215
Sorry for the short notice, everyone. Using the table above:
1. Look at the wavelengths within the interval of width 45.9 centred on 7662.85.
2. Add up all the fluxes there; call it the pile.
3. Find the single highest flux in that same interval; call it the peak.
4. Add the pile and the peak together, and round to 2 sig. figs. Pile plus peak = 89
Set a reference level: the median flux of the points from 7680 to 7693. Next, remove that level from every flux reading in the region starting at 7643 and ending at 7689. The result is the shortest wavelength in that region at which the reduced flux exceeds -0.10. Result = 7644.30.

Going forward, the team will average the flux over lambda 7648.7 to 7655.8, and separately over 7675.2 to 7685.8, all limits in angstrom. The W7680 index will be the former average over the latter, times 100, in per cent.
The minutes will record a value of 102.0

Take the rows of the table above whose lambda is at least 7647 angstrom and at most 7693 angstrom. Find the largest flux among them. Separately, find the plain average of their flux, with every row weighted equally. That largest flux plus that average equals 6.8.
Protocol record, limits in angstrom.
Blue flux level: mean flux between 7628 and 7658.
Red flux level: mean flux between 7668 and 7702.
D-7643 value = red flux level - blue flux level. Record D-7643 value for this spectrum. -0.14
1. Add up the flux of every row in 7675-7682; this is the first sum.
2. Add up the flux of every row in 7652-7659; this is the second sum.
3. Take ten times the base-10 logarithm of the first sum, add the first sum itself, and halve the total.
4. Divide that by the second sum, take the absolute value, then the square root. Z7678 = 0.93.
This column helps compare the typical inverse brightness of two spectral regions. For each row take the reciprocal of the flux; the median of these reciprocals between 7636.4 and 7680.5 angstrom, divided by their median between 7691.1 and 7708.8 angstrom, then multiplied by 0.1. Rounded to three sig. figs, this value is 0.0967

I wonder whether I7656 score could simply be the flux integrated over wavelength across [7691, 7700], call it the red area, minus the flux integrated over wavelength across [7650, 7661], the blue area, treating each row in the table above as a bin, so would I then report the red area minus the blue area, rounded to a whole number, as -8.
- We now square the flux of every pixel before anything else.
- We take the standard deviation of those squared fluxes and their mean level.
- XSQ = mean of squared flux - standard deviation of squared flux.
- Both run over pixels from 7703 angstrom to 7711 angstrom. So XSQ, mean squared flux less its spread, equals 9.9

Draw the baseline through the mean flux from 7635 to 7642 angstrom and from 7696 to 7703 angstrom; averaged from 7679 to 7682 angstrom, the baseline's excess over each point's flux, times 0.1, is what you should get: 0.017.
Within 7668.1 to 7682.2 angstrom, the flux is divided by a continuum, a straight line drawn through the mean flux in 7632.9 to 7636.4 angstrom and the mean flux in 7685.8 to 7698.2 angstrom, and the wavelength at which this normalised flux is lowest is 7668.98 angstrom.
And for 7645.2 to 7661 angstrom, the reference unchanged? 7649.58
